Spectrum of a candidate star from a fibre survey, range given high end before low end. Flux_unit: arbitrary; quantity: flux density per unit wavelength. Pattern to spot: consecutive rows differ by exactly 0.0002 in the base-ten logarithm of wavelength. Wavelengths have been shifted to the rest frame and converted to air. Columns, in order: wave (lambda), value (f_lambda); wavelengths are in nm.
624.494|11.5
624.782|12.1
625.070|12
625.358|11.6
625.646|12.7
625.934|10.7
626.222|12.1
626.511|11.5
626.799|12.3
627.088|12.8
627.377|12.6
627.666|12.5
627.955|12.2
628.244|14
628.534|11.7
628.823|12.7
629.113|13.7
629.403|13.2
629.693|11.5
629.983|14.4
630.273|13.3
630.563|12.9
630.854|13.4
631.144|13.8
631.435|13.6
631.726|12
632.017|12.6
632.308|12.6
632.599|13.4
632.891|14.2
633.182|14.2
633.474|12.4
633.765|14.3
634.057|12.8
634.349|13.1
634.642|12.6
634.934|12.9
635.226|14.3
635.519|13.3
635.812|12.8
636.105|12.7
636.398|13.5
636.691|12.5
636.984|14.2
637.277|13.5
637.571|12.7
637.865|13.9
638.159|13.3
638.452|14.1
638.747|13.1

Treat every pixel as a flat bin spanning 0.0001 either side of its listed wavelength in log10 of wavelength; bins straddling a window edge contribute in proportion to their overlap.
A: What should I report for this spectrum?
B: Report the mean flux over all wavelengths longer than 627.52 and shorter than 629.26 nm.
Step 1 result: 12.8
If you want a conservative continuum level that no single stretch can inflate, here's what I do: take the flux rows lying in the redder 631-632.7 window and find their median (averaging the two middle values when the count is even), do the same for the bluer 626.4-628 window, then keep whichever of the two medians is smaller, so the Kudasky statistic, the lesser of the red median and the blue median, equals 12.40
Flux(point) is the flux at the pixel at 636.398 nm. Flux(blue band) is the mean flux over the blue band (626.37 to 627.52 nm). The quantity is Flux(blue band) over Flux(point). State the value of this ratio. 0.91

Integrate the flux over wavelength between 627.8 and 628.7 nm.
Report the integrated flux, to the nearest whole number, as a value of 11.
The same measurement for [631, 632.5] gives 19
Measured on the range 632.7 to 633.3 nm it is 8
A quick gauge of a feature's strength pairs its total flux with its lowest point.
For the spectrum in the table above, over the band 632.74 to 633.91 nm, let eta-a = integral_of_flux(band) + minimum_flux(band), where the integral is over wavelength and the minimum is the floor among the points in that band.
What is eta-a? 28.5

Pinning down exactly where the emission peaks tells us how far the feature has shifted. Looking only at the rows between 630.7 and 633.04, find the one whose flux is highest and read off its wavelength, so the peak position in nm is 632.891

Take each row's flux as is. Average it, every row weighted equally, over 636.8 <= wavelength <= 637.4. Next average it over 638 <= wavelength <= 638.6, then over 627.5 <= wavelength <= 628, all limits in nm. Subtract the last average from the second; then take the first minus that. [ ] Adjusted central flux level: 12.5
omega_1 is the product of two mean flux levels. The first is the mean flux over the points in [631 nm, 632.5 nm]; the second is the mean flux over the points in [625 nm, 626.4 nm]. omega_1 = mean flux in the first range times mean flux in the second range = 153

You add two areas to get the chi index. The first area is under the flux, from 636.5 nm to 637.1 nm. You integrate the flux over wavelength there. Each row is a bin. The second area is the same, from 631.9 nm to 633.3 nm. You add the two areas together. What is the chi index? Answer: 27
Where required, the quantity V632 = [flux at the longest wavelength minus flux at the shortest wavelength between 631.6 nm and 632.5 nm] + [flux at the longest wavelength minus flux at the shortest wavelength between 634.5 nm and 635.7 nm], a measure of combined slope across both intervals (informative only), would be 1.3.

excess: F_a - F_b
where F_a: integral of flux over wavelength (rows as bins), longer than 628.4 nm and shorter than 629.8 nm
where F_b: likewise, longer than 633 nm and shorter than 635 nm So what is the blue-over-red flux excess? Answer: -9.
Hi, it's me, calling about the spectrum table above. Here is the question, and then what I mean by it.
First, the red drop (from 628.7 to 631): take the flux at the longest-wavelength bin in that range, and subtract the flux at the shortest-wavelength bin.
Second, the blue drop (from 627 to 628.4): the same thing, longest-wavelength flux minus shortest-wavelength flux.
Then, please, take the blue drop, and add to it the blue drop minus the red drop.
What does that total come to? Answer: 1.7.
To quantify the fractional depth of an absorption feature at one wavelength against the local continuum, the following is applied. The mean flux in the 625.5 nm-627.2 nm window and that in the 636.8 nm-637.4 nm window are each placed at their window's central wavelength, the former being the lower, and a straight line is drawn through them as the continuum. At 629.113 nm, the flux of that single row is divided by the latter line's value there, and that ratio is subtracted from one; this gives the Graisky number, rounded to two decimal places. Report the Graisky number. -0.10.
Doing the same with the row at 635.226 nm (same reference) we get -0.06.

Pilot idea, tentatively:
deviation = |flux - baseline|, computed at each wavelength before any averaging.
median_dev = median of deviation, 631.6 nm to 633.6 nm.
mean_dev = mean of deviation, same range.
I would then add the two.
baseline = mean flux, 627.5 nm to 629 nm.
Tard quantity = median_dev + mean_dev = 1.3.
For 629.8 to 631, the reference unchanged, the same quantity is 1.6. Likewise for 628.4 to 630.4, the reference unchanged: 1.8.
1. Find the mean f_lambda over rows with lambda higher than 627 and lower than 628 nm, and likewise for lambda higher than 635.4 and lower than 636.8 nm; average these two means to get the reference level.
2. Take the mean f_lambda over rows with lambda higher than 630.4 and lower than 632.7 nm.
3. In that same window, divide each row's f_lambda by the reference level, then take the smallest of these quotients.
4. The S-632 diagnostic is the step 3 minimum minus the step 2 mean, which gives -12.1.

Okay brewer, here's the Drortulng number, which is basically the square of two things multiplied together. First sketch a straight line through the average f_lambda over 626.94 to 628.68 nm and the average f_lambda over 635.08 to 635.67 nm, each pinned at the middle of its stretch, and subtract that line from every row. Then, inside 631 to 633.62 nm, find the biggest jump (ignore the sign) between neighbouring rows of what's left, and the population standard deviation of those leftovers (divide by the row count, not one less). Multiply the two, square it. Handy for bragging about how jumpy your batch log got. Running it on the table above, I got 2.0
